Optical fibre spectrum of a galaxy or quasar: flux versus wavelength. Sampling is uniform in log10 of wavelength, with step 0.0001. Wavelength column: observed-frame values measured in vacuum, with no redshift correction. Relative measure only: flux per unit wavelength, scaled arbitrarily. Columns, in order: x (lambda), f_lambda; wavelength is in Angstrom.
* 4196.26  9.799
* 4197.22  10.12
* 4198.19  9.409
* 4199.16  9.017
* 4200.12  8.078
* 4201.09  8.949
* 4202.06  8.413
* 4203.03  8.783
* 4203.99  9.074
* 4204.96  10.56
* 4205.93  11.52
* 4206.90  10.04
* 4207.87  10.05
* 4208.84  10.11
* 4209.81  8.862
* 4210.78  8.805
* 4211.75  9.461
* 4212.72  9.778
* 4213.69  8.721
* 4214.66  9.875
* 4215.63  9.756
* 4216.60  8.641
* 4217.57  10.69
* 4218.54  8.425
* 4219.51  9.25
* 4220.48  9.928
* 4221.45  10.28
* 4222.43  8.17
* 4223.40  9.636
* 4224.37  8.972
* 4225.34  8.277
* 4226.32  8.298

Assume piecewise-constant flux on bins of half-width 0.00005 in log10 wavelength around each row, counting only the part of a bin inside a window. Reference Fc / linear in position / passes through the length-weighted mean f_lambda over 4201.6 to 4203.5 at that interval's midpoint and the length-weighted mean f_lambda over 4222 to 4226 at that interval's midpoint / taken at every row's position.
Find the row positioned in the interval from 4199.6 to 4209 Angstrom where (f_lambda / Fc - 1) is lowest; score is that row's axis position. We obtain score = 4200.12 Angstrom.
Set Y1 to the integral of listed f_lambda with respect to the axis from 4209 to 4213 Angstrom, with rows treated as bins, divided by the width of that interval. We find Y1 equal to 9.3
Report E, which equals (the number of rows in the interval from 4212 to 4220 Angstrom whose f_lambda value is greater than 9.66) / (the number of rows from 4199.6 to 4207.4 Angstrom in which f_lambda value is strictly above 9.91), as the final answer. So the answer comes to 1.33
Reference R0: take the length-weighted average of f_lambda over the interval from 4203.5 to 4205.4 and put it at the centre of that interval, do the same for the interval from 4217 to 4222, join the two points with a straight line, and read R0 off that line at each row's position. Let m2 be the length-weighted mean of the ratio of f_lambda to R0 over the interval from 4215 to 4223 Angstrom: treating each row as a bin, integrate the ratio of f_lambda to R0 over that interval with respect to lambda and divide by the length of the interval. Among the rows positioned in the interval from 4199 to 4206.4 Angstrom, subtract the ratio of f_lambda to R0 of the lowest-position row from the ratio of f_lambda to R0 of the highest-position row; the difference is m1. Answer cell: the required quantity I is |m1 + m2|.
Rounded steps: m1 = 0.26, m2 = 0.97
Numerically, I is 1.23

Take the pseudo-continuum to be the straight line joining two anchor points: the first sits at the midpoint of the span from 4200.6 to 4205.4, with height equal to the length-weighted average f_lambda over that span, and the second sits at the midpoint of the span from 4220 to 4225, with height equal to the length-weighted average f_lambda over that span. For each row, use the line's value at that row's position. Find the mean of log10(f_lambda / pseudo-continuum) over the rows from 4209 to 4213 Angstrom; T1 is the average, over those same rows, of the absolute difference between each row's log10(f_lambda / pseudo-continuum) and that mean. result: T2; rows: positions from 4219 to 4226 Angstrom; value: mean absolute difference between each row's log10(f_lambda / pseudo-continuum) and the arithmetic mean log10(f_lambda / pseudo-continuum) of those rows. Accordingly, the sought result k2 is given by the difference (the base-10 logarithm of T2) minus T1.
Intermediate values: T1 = 0.018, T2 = 0.0312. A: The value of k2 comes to -1.52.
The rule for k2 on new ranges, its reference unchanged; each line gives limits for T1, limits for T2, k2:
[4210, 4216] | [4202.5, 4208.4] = -1.53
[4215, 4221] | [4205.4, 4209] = -1.68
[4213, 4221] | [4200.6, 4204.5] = -2.02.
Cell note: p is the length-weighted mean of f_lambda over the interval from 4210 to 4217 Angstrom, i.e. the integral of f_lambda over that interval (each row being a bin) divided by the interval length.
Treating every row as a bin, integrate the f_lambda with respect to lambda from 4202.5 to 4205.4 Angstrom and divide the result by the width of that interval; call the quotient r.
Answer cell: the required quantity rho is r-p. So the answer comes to 0.2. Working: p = 9.3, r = 9.45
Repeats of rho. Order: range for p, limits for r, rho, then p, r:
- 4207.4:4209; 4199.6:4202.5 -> -1.6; 10.1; 8.49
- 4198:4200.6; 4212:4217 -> 0.6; 8.8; 9.37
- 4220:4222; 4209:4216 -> -0.7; 10.0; 9.35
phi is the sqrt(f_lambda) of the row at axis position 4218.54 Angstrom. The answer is 2.90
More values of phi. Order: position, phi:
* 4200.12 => 2.84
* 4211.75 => 3.08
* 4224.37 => 3.00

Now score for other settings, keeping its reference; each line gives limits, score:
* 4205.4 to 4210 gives 4209.81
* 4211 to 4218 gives 4216.60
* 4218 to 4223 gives 4222.43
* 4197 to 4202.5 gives 4200.12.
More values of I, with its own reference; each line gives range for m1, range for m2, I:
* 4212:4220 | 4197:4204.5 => 0.86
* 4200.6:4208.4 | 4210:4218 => 1.09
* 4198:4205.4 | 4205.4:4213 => 1.13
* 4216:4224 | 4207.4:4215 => 1.08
